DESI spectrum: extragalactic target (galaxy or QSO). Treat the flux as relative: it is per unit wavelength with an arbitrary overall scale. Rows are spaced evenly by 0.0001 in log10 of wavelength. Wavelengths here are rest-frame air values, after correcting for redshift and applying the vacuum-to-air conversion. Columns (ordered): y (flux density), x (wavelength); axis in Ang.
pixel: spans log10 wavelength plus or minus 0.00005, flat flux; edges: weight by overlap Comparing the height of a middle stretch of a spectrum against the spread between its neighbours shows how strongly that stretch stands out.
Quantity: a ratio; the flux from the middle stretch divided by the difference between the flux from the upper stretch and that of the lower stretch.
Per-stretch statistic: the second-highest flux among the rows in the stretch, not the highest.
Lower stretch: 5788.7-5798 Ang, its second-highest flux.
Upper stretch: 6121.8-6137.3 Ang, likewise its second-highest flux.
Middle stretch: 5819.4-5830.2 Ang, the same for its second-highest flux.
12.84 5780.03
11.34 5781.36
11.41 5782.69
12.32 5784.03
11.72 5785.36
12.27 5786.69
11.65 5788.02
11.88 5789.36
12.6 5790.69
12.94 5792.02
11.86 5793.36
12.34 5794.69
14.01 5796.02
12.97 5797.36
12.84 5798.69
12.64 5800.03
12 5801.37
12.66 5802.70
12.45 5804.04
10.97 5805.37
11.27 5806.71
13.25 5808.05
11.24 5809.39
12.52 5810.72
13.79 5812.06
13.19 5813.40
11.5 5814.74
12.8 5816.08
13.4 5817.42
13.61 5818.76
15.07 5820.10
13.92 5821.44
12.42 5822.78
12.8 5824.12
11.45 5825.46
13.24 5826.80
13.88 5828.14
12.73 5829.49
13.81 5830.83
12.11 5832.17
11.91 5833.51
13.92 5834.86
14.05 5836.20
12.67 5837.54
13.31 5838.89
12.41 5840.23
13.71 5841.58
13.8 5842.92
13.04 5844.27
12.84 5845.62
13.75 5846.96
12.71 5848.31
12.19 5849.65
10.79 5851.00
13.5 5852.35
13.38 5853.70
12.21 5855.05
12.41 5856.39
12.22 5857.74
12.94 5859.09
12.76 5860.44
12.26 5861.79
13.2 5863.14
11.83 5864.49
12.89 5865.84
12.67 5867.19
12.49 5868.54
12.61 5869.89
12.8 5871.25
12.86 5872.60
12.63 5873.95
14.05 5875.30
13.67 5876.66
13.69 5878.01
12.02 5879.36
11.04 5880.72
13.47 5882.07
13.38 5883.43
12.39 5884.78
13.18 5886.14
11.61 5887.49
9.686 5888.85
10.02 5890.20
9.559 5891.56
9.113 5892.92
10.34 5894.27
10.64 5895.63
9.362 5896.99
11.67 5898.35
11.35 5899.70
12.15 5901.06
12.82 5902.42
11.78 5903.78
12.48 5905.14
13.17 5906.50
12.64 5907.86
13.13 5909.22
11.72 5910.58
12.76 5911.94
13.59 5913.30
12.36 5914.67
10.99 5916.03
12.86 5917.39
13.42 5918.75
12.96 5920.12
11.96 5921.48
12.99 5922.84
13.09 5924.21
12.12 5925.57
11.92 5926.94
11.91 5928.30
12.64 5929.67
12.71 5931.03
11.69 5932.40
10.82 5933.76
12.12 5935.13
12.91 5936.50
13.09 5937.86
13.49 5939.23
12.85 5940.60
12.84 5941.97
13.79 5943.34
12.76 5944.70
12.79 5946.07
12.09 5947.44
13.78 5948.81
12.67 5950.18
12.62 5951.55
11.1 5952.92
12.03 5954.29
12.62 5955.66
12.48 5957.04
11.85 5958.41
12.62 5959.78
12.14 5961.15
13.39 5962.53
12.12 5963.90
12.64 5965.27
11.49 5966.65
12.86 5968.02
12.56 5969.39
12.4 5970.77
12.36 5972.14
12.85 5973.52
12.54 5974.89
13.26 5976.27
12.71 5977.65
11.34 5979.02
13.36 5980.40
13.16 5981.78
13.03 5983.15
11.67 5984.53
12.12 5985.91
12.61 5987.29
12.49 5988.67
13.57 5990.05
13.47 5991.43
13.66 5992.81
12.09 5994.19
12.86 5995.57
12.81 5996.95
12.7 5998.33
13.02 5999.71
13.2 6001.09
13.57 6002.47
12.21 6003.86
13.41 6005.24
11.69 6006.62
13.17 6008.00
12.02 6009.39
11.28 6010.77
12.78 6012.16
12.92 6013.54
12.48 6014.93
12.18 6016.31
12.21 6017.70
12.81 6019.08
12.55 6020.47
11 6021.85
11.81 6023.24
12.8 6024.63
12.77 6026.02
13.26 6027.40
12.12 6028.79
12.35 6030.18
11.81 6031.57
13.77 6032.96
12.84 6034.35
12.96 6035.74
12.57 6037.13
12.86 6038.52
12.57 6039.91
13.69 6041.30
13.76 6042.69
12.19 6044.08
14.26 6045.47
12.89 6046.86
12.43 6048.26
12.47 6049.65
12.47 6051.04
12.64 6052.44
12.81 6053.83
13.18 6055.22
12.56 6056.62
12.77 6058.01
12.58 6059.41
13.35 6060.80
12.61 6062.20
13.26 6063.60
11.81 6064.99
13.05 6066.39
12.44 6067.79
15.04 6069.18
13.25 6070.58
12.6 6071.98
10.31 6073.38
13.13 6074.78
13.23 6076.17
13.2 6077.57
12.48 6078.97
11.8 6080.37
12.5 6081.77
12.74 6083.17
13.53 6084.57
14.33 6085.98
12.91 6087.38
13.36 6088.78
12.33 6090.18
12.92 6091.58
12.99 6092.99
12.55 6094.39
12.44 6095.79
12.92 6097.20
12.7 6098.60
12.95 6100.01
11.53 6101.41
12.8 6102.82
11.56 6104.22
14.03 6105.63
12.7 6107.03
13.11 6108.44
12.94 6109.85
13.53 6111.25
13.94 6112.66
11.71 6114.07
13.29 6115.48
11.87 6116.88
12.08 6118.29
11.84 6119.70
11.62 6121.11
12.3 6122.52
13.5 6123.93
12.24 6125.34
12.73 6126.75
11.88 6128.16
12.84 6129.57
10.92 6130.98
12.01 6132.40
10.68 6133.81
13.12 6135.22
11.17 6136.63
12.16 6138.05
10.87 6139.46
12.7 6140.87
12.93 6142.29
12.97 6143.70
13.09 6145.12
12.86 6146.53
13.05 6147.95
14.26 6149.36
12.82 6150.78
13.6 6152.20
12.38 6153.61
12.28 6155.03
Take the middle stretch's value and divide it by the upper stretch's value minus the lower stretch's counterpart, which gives 93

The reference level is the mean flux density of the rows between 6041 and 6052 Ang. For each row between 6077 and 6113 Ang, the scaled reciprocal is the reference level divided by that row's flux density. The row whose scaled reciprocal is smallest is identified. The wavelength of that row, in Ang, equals 6085.98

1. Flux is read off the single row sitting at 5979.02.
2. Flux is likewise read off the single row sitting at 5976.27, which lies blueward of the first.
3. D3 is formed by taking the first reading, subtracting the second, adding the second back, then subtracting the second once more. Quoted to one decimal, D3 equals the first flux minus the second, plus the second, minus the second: -1.9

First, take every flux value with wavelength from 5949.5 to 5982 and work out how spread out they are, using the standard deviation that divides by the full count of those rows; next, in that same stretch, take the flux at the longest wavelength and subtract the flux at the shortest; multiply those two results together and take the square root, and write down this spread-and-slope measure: 0.53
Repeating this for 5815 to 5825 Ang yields 0.00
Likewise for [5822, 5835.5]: 1.11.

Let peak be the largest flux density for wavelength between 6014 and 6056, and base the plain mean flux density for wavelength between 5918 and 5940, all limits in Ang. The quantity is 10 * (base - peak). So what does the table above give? -17.7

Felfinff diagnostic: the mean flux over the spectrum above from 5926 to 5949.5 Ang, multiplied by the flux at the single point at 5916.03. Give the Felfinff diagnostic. 138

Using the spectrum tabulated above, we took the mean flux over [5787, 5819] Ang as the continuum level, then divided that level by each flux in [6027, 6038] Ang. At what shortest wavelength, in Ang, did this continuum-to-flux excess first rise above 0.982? 6028.79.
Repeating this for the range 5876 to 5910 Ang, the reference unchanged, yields 5879.36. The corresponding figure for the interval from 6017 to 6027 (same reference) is 6017.70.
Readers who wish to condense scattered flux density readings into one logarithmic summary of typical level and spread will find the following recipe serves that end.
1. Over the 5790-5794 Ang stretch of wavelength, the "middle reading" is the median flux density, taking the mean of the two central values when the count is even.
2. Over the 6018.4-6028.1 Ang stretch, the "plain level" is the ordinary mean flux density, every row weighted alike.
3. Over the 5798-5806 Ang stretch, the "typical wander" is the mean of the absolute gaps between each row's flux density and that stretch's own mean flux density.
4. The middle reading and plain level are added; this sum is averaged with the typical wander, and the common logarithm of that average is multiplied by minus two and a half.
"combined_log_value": -2.77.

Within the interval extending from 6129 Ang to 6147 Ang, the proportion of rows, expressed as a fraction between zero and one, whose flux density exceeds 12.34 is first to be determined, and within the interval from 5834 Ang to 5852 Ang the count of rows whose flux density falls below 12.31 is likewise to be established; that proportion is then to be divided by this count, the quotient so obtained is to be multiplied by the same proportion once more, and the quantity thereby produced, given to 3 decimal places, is 0.145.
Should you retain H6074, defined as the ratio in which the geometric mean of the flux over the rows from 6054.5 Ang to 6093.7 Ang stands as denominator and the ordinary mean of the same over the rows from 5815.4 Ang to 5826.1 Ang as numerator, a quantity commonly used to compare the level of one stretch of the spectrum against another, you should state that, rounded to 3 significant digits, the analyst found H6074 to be 1.03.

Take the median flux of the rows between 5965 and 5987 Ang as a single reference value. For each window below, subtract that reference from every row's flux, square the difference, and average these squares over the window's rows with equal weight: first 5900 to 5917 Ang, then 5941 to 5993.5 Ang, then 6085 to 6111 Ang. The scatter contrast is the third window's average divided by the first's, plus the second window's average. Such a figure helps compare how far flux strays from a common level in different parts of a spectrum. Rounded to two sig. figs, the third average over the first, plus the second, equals 1.4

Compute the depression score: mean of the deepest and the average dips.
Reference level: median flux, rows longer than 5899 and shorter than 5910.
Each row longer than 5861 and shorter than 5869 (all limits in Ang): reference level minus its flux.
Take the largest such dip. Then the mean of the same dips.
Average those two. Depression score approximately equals 0.4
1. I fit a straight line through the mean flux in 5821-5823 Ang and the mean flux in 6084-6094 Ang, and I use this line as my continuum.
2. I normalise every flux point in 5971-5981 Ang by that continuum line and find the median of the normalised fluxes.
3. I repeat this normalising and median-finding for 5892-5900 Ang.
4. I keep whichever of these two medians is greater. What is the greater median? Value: 0.96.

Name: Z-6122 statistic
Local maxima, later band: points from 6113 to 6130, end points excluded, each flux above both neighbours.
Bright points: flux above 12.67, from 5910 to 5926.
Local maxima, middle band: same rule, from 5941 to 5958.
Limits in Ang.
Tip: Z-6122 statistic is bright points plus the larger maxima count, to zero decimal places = 11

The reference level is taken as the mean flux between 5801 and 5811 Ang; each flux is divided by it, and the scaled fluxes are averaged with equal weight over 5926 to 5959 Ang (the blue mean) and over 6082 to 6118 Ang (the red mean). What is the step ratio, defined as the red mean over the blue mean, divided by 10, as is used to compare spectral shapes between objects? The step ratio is 0.103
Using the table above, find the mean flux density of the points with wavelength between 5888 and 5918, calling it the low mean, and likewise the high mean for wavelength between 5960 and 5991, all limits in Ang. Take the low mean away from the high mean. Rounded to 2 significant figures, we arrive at 1.0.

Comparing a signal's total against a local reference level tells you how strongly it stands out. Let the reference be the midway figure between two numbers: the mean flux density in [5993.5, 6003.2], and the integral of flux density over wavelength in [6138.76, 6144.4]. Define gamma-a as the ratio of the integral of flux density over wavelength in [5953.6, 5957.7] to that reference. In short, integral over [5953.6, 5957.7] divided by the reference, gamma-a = 1.23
